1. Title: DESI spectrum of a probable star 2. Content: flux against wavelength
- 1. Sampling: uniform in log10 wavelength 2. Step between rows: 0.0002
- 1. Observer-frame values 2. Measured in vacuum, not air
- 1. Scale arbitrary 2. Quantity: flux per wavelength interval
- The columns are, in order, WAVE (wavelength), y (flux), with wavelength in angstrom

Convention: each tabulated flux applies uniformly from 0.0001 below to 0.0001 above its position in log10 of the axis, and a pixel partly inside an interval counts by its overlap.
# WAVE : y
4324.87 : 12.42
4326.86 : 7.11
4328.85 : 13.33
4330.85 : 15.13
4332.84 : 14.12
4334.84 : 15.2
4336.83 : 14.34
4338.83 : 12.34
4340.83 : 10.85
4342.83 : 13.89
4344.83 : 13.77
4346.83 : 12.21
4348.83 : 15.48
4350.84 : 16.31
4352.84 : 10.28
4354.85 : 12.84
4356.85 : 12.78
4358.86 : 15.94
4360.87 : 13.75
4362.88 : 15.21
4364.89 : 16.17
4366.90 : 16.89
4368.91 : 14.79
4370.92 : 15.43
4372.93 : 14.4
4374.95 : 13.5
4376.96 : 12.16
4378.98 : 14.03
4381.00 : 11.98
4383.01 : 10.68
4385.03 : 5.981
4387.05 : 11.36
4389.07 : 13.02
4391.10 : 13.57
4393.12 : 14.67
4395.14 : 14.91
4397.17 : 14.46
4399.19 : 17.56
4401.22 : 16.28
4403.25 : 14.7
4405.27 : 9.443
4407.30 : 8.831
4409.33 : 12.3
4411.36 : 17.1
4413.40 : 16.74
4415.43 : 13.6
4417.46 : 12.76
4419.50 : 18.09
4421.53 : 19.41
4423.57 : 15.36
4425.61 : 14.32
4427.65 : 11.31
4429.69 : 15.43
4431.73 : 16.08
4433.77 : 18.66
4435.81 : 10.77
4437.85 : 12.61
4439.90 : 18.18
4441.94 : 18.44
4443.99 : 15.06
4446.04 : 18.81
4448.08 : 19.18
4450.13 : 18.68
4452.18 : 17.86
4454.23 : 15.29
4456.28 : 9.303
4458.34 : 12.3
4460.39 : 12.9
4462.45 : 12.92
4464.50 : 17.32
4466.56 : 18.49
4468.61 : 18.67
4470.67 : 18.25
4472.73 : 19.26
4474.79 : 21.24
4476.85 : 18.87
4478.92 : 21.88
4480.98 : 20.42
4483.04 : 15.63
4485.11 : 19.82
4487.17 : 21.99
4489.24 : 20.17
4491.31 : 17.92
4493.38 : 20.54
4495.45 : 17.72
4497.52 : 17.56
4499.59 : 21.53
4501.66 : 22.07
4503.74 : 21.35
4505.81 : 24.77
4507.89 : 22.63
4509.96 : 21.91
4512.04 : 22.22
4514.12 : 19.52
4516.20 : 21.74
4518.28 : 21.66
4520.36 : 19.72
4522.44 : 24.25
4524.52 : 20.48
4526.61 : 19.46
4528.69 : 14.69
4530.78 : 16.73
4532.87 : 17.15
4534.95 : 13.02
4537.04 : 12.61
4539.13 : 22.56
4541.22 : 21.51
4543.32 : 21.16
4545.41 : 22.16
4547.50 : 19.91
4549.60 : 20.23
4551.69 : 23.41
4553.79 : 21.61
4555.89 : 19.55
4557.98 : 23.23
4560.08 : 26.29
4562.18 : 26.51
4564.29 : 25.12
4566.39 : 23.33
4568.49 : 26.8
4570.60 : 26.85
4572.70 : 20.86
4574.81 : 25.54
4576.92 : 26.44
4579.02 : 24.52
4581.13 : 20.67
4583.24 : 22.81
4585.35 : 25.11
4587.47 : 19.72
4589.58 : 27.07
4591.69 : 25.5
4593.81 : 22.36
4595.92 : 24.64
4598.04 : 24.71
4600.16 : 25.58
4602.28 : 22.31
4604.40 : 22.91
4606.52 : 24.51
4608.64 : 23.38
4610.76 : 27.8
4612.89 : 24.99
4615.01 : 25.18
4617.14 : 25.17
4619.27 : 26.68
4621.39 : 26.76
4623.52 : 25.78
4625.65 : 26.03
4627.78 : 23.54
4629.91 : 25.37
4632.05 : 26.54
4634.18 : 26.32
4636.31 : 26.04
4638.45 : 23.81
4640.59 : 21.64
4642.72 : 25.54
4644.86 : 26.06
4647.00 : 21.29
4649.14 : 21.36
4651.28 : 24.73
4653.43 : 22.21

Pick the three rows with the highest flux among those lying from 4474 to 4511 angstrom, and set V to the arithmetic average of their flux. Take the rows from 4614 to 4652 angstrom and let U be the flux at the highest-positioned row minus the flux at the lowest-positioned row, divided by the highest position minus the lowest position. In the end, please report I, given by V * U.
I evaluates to 0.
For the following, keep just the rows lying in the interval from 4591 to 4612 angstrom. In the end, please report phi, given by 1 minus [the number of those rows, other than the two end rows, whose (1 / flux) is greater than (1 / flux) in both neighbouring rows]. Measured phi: -2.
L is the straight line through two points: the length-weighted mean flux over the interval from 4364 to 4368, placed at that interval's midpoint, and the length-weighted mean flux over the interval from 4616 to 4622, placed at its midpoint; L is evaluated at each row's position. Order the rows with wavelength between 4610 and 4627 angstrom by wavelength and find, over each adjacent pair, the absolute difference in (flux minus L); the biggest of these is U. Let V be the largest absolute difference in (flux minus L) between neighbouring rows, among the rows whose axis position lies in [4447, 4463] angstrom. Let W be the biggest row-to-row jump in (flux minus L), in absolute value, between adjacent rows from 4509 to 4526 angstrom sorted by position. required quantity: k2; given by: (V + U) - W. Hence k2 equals 4.5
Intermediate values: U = 3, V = 6.1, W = 4.5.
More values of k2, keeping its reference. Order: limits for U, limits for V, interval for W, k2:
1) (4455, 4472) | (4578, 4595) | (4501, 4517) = 8.3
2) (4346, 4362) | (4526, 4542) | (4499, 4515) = 12.6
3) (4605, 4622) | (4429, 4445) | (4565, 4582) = 6.2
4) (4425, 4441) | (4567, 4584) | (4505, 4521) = 11.3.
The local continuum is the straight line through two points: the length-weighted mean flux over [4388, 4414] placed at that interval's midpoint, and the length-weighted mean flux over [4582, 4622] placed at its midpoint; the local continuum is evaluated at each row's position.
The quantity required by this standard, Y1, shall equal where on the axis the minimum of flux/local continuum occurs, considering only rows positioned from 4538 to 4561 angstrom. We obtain 4555.89 angstrom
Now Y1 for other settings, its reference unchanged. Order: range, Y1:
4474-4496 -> 4483.04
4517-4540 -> 4537.04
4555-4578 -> 4555.89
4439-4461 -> 4456.28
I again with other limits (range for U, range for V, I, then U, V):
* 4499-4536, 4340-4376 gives -4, -0.24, 16.5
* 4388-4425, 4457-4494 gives 1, 0.07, 21.7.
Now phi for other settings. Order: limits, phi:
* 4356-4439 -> -8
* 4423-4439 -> -1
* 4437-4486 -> -4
